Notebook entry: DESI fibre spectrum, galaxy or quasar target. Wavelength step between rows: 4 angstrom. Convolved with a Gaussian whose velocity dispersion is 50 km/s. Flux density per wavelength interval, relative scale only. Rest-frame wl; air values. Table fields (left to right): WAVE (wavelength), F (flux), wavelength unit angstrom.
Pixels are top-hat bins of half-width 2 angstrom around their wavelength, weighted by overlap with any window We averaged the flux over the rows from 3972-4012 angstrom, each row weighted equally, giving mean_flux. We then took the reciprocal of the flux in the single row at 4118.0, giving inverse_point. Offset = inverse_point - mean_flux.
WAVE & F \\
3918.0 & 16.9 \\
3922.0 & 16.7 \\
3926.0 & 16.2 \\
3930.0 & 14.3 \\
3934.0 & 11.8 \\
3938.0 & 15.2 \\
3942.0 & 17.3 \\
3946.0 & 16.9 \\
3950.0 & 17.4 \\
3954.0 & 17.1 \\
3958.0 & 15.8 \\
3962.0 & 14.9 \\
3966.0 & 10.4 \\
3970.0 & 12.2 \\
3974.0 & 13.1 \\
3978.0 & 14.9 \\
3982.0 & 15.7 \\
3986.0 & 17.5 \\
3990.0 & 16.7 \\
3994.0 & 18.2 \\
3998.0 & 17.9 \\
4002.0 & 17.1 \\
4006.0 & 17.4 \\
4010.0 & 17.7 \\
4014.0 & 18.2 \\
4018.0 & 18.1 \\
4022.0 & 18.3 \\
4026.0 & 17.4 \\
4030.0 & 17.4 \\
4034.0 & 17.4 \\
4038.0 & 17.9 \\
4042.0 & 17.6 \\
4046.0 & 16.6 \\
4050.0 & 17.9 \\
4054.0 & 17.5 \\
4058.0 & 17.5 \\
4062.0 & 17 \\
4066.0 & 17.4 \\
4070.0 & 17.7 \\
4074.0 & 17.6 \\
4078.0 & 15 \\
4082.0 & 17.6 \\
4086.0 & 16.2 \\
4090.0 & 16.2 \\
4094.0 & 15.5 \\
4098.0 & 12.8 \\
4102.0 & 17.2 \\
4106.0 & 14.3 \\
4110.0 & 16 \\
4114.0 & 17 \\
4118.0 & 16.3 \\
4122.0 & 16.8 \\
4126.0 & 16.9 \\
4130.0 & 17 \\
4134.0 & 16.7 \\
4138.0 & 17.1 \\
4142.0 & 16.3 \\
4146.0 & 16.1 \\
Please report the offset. -16.6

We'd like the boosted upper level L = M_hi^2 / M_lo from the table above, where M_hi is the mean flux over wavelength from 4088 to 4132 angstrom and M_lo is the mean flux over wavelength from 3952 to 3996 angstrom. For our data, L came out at 16.9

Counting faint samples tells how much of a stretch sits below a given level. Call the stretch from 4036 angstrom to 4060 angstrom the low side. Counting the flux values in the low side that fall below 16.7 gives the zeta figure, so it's 1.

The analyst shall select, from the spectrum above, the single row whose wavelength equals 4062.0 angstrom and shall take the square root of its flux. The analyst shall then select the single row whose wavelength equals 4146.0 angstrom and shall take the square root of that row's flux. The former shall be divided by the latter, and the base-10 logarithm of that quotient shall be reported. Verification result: 0.012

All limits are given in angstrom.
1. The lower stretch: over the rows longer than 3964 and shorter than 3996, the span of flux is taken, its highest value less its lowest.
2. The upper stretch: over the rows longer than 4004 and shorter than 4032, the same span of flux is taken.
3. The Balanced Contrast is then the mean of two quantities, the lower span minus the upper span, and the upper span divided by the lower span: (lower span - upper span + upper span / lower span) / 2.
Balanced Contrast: 3.5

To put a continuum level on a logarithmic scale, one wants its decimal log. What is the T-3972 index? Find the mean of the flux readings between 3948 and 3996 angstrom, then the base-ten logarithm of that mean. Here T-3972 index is 1.19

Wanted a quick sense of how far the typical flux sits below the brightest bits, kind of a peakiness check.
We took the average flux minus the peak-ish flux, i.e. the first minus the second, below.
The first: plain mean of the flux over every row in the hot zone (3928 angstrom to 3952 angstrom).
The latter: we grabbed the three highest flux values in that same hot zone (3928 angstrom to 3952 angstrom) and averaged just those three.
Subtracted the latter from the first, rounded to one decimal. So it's -1.7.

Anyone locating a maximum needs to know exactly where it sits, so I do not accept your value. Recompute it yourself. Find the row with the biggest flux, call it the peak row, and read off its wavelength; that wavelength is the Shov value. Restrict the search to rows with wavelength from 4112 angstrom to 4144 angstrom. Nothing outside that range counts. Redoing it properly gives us 4138.0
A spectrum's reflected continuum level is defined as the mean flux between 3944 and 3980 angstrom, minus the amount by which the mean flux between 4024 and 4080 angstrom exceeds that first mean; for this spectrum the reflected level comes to 12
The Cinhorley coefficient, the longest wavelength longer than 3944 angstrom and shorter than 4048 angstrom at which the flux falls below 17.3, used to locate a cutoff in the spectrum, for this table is 4046.0 angstrom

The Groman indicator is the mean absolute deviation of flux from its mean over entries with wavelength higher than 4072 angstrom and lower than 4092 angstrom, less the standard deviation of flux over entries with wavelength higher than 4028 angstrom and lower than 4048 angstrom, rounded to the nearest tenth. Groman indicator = 0.4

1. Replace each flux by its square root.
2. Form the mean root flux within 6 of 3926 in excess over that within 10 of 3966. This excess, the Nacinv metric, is 0.33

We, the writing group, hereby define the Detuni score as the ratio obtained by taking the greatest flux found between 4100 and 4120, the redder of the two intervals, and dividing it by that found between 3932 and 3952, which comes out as 0.99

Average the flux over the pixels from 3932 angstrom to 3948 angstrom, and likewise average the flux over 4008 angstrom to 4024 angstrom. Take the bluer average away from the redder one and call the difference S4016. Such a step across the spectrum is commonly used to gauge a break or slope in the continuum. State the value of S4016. 3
